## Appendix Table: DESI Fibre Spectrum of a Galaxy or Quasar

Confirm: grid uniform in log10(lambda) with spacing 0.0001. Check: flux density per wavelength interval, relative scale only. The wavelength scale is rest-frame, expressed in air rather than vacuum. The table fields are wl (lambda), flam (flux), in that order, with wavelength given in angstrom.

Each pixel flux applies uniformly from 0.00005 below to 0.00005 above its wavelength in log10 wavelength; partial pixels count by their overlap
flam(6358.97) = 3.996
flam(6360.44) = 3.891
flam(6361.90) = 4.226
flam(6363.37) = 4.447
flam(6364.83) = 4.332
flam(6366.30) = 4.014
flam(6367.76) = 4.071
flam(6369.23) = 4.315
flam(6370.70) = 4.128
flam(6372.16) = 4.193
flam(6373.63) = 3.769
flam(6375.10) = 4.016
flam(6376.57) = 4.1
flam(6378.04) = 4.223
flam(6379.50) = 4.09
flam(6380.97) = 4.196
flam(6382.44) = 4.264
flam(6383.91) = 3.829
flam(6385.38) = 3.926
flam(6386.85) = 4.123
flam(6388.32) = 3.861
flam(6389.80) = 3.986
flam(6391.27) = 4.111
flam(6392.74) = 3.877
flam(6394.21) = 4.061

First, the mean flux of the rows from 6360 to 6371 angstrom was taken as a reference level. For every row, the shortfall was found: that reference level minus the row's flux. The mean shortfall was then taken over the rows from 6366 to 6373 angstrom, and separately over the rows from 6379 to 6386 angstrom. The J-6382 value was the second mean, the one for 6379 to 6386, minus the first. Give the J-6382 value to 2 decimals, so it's 0.08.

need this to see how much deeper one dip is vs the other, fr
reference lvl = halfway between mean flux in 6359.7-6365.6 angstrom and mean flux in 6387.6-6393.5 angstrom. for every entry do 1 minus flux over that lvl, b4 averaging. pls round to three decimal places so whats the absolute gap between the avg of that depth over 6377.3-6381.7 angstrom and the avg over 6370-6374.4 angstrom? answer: 0.034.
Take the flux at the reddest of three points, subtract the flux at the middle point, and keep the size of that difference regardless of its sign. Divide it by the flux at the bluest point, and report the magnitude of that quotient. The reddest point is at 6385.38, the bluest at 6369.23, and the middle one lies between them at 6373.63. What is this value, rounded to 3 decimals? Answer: 0.036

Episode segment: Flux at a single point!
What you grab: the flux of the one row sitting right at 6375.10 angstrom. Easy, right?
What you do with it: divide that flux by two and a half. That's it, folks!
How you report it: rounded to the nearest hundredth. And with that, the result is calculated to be 1.61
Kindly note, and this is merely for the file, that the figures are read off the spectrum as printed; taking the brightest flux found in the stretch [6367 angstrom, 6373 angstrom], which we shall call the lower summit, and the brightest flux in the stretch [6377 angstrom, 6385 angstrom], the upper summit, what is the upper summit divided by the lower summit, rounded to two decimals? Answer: 0.99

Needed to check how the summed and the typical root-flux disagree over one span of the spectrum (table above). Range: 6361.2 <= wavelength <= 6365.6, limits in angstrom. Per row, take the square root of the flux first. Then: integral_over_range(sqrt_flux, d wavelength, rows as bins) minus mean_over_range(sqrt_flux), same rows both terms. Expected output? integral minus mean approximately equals 7.07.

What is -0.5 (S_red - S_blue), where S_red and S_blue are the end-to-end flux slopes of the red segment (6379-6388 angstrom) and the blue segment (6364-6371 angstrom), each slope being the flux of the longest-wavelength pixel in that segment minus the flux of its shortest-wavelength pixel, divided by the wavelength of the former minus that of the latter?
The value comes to -0.020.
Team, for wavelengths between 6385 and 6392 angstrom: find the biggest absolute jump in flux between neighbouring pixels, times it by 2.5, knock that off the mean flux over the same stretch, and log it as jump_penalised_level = 3.35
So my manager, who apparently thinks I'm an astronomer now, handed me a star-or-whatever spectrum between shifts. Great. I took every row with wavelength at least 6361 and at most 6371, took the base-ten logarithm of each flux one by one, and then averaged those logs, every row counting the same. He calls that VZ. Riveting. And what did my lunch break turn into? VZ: 0.625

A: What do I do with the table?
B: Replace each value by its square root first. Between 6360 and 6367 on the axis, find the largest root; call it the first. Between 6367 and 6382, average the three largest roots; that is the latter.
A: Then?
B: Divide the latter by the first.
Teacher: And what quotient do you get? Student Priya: 0.977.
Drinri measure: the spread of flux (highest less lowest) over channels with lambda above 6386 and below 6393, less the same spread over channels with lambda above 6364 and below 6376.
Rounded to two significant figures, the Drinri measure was -0.30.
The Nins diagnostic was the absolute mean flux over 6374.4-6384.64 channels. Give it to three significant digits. 4.10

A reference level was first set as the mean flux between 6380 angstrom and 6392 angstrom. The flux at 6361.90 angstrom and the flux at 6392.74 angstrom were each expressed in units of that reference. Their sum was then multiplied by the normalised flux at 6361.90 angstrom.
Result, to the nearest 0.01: 2.10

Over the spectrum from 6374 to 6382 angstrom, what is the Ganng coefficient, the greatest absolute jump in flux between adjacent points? 0.13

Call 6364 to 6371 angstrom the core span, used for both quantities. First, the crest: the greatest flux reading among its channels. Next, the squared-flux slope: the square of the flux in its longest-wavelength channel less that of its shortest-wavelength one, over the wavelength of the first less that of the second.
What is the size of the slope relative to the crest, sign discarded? 0.068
